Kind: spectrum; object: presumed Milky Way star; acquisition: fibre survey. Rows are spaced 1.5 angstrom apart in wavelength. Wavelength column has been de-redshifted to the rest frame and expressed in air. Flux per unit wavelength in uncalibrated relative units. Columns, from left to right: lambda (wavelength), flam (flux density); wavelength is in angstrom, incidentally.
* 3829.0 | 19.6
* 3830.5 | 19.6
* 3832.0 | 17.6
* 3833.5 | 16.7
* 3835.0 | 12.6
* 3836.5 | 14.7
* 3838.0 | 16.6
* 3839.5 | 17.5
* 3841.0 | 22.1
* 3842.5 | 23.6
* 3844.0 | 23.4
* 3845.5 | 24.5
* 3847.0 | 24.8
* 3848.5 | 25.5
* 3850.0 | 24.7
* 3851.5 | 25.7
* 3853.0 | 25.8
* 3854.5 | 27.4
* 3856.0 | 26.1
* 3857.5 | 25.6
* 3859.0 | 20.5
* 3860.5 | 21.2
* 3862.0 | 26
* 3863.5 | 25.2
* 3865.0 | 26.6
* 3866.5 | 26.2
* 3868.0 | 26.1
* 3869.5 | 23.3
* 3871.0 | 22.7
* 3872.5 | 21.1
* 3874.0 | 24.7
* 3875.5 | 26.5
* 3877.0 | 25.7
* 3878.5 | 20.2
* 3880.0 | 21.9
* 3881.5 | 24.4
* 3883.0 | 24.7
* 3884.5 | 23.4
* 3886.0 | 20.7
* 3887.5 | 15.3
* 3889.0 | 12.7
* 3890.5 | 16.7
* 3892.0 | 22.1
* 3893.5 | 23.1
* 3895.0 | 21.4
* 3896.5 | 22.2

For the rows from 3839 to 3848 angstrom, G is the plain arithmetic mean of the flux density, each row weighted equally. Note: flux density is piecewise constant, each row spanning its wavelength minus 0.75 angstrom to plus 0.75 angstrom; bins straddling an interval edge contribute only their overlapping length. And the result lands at 23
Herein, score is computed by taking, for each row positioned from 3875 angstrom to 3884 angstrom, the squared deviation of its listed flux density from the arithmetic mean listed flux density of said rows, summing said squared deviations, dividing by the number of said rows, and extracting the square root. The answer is 2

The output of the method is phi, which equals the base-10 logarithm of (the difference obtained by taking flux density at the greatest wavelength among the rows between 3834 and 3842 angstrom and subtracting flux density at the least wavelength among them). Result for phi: 1.0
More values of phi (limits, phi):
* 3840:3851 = 0.4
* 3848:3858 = -1.0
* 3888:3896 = 0.9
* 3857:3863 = -0.4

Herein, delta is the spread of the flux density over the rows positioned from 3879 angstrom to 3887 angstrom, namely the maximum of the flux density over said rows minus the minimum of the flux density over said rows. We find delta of 4.0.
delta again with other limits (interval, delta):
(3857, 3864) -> 5.5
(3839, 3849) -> 8.0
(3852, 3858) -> 1.8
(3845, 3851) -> 1.0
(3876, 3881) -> 5.5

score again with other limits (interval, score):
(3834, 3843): 4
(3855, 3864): 2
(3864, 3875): 2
